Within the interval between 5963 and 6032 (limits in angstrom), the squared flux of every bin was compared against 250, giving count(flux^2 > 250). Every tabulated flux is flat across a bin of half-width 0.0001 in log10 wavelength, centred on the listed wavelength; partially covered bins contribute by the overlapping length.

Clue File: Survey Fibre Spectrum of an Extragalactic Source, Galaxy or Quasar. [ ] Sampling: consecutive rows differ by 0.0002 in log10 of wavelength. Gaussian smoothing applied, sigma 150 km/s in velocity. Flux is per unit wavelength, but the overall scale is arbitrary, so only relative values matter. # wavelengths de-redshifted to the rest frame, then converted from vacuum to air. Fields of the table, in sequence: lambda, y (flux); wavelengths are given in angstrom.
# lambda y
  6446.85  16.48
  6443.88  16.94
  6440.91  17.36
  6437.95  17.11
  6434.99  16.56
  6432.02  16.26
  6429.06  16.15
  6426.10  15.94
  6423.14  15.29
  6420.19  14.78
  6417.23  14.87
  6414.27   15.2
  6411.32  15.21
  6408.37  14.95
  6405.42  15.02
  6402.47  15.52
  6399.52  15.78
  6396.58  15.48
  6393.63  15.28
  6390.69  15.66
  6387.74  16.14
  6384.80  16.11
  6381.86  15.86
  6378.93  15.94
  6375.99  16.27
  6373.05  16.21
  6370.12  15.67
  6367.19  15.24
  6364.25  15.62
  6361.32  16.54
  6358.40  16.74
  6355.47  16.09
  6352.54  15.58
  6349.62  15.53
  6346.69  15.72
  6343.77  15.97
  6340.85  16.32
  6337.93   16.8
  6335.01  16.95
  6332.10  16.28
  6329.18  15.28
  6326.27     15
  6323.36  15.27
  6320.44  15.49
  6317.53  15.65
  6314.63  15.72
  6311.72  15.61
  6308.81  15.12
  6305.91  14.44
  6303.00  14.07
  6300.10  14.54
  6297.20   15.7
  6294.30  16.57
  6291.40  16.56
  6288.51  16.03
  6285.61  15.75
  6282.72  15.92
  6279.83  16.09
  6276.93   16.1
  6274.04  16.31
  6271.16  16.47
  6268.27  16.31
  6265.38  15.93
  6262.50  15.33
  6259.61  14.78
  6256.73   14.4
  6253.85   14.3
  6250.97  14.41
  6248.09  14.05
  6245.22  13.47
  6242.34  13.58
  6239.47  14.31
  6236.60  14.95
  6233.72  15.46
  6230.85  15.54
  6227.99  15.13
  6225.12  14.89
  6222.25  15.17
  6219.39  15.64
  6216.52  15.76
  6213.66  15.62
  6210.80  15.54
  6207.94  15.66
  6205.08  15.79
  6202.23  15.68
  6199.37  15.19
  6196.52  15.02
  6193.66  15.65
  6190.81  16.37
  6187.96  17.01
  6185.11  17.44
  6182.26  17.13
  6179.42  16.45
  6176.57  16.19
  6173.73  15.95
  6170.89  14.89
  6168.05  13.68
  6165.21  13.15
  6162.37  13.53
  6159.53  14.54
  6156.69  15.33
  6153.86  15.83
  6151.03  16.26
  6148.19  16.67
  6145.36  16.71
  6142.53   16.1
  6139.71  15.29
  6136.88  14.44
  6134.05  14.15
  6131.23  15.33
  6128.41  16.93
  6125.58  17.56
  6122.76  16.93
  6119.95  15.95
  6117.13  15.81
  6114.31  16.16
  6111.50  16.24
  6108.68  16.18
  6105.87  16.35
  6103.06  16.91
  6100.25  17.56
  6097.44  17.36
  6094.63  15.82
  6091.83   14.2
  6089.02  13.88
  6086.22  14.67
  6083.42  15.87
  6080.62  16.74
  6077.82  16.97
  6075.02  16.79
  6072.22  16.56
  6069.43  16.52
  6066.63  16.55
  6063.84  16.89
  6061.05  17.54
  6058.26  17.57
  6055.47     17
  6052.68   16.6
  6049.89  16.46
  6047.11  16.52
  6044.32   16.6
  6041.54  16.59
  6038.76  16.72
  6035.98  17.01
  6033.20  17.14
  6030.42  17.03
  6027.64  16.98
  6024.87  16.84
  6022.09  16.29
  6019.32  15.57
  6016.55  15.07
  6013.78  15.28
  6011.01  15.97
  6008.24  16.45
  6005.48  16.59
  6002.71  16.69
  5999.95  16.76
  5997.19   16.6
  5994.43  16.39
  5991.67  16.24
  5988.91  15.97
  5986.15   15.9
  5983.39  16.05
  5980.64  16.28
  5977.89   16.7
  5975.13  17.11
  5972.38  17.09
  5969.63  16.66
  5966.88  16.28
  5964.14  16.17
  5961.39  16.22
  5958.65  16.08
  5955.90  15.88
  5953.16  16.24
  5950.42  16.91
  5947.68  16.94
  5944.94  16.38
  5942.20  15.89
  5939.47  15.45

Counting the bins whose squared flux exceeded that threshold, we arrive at 22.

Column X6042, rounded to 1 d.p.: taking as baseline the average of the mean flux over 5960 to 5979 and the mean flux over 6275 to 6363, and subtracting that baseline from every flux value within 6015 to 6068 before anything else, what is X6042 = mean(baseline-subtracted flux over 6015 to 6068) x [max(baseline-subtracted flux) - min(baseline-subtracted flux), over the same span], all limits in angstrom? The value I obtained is 1.2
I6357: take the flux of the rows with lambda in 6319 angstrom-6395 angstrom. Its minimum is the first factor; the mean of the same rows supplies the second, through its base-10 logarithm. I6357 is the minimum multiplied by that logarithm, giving 18.0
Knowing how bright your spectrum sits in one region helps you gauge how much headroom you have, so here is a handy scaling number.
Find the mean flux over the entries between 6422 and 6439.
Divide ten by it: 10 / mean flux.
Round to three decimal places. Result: 0.617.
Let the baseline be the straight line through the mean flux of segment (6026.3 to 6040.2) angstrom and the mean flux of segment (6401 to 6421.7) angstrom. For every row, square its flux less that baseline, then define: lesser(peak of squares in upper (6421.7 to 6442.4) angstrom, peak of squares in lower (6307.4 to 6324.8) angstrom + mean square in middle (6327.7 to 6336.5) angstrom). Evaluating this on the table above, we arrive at 1.2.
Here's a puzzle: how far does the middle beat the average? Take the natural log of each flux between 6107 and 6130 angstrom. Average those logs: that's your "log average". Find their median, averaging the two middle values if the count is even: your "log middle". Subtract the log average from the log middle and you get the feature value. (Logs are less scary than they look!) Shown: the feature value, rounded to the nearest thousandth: -0.015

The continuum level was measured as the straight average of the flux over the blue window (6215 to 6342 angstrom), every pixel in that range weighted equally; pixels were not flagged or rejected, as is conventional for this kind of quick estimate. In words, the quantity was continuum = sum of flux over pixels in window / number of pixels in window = 15.4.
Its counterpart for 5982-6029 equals 16.2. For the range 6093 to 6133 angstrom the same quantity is 16.5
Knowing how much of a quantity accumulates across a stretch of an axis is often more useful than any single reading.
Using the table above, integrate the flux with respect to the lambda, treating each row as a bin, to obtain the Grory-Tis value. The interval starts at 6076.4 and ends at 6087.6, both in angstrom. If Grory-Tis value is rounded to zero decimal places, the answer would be 180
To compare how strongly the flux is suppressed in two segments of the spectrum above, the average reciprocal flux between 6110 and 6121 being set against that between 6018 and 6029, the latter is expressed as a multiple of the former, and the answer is 0.98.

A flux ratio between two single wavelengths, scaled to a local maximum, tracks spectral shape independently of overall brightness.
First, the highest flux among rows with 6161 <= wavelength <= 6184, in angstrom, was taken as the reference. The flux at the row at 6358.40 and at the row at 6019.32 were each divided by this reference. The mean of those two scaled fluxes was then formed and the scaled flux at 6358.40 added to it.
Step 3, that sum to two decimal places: 1.92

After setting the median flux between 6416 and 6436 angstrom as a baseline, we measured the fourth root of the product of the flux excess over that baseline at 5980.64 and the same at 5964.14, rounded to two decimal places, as 0.53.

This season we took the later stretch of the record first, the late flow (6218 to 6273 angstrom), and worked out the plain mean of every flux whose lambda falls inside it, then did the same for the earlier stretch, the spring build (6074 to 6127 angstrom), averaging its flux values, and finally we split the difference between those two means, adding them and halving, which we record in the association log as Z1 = 15.6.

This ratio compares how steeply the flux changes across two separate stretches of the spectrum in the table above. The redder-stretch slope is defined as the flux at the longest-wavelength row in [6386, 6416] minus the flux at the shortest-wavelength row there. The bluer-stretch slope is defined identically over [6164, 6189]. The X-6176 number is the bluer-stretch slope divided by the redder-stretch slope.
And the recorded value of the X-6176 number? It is -4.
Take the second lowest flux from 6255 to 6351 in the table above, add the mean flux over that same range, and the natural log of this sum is 3.40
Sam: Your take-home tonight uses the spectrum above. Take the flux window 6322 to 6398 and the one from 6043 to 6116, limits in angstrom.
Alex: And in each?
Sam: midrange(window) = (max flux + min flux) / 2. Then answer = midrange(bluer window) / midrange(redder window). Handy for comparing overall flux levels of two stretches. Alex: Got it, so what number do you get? 0.98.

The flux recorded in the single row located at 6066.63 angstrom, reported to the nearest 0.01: 16.55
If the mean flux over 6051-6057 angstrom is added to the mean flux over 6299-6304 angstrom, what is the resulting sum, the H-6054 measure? 31.1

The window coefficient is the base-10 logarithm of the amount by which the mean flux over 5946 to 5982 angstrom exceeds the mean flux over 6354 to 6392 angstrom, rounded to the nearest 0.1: -0.3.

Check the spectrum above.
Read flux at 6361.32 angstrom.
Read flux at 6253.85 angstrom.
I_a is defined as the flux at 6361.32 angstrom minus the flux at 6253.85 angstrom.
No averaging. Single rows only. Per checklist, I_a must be 2.2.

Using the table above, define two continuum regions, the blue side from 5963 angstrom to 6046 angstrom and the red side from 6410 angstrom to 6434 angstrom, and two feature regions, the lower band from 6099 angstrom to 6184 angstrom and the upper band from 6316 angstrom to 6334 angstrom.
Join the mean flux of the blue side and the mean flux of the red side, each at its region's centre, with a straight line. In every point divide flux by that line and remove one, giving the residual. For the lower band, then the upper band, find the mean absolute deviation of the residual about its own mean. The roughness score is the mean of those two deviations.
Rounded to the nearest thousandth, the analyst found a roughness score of 0.038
